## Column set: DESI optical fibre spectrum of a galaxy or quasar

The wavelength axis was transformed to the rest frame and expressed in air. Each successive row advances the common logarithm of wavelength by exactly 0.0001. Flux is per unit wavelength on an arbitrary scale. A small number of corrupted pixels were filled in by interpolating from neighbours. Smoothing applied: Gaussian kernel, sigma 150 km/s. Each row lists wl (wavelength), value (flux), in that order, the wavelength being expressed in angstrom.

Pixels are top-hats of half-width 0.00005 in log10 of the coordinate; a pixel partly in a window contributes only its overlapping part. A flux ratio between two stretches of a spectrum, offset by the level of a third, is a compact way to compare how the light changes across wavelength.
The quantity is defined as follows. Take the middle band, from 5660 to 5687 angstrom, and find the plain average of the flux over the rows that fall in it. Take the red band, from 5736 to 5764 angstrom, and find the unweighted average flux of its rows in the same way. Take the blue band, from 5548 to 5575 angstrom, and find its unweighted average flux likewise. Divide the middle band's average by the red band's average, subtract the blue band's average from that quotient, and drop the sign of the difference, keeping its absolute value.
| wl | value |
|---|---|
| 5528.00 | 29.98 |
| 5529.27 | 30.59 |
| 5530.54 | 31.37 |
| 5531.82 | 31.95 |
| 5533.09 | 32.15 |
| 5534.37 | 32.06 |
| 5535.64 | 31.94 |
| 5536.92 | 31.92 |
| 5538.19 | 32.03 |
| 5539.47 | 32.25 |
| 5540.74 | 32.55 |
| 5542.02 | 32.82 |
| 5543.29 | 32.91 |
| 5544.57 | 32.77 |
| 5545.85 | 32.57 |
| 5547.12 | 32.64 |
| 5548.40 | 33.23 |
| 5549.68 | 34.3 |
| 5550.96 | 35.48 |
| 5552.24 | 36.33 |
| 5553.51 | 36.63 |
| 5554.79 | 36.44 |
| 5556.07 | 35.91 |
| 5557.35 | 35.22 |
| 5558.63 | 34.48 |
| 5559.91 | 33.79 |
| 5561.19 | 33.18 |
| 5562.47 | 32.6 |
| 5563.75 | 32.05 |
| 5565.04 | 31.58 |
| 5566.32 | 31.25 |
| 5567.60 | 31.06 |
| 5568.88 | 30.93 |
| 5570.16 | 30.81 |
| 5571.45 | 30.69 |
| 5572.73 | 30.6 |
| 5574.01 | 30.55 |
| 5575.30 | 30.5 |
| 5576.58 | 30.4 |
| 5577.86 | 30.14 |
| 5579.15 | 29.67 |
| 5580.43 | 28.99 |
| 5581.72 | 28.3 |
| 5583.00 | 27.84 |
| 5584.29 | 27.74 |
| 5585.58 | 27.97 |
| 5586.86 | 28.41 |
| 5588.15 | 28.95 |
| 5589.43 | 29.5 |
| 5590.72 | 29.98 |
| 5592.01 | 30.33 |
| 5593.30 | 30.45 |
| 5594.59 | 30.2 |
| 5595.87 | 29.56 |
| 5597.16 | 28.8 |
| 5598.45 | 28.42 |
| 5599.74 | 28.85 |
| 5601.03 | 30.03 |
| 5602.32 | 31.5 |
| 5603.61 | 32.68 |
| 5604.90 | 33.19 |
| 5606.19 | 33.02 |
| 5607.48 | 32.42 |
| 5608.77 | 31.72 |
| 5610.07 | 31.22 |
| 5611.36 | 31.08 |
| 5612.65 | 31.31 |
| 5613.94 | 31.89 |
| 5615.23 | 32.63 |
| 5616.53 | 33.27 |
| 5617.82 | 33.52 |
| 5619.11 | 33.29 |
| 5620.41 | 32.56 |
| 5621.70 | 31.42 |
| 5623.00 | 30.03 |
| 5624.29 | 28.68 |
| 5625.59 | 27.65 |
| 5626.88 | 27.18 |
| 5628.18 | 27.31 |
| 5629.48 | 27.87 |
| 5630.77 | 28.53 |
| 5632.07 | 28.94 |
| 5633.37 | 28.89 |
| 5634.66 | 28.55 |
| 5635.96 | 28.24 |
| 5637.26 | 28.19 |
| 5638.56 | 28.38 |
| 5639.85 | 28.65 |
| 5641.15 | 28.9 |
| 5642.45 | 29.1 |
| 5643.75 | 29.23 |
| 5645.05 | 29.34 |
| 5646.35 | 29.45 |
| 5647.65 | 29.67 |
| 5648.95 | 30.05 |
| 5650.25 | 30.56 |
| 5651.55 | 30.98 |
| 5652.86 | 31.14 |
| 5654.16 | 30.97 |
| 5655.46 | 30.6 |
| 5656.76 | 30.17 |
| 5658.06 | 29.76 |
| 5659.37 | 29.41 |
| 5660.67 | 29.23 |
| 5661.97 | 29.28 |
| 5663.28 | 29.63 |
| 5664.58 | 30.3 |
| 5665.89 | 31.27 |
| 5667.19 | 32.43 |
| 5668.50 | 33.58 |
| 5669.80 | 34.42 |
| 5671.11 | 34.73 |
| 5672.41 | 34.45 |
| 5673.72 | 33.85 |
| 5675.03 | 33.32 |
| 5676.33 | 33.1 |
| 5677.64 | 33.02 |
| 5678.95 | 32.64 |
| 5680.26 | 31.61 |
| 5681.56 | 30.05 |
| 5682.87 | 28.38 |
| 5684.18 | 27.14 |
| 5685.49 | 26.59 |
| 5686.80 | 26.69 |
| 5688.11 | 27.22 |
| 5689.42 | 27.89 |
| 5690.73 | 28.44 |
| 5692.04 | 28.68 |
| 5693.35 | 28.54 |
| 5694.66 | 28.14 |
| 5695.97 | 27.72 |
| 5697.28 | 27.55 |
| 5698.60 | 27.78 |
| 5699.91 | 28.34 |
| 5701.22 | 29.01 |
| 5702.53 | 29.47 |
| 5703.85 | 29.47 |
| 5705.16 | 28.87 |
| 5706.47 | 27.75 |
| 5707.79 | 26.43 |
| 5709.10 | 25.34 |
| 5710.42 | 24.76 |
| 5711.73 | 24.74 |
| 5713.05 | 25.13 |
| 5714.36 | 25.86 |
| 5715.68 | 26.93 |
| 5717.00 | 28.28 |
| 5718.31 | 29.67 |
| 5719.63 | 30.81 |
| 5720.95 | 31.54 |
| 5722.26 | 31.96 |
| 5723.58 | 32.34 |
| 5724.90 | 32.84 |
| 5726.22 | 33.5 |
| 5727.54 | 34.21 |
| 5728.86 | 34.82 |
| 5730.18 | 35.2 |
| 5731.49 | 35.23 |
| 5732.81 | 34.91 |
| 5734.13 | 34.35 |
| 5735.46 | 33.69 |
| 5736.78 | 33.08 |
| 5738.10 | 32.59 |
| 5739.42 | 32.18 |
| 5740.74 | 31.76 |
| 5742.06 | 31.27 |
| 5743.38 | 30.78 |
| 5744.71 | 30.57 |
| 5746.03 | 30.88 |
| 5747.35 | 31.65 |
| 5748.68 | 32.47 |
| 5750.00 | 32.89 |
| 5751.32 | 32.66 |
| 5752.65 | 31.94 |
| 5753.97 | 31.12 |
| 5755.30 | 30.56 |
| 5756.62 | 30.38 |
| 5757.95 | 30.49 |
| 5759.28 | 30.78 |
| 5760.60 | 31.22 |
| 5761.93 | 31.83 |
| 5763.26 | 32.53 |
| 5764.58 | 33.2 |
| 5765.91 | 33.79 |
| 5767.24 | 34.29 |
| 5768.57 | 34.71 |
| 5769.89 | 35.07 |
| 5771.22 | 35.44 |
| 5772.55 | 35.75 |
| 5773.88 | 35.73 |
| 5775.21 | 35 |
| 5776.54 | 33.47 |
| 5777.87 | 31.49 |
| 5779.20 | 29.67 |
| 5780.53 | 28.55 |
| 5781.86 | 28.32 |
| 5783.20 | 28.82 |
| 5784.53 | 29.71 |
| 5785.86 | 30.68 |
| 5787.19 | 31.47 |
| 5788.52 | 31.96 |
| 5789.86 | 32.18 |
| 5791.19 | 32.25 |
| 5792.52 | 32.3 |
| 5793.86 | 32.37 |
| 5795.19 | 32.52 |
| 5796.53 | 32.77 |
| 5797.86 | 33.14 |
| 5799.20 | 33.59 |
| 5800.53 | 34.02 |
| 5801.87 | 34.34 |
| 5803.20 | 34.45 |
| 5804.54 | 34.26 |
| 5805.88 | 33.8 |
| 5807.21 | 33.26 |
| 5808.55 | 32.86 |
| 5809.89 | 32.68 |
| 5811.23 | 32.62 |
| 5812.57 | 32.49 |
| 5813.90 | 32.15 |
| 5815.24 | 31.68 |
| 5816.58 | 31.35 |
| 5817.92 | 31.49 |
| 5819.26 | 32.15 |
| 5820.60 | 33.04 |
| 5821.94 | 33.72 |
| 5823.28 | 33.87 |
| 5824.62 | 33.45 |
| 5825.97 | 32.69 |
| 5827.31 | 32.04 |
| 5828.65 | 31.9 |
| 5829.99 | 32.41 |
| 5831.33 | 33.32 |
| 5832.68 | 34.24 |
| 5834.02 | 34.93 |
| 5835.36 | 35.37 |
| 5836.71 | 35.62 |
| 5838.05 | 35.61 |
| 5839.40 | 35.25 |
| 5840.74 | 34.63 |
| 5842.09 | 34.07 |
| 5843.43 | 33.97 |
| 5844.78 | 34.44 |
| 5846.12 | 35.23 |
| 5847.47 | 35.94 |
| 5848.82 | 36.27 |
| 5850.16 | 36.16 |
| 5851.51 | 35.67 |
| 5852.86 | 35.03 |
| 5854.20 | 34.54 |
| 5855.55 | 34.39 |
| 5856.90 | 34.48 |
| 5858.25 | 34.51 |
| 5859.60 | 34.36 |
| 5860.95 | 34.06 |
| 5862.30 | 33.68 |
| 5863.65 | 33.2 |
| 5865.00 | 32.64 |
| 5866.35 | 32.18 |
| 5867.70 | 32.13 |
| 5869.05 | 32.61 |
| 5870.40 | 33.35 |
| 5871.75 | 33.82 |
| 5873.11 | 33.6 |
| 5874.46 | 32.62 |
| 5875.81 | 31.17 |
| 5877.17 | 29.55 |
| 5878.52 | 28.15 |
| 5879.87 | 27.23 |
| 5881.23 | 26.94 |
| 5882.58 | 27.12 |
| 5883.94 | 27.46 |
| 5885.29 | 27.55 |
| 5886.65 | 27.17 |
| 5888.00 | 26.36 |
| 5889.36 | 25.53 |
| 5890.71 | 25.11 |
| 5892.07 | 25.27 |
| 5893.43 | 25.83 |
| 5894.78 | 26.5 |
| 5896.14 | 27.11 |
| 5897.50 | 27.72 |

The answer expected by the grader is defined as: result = 32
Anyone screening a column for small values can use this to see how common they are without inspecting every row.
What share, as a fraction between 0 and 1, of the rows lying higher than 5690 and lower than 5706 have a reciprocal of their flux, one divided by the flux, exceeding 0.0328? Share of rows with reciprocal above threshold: 1.0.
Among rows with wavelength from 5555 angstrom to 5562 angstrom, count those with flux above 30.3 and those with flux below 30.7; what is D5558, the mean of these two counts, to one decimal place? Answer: 2.5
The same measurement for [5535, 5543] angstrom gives 3.0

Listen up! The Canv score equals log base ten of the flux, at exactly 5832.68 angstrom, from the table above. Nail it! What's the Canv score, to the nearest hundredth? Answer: 1.53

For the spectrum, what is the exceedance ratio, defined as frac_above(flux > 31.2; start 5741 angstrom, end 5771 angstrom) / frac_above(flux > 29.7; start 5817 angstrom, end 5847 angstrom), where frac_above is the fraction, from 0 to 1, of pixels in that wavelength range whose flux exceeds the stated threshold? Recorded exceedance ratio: 0.64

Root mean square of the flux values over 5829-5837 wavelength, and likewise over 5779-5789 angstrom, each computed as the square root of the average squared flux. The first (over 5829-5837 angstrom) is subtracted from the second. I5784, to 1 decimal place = -4.4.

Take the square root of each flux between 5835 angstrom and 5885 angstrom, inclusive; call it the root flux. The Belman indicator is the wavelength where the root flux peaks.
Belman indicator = 5848.82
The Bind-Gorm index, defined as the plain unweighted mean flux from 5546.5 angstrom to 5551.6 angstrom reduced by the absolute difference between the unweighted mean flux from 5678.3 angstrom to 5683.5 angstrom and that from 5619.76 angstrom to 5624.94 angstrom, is 34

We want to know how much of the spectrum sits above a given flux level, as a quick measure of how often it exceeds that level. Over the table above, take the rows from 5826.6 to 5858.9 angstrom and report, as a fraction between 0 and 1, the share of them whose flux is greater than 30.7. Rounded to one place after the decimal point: 1.0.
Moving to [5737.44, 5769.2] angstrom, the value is 0.8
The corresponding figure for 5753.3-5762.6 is 0.6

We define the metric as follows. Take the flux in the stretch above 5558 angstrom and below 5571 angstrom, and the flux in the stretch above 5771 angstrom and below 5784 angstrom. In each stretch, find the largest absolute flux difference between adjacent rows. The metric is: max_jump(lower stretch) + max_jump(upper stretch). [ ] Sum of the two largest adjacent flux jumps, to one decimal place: 2.7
